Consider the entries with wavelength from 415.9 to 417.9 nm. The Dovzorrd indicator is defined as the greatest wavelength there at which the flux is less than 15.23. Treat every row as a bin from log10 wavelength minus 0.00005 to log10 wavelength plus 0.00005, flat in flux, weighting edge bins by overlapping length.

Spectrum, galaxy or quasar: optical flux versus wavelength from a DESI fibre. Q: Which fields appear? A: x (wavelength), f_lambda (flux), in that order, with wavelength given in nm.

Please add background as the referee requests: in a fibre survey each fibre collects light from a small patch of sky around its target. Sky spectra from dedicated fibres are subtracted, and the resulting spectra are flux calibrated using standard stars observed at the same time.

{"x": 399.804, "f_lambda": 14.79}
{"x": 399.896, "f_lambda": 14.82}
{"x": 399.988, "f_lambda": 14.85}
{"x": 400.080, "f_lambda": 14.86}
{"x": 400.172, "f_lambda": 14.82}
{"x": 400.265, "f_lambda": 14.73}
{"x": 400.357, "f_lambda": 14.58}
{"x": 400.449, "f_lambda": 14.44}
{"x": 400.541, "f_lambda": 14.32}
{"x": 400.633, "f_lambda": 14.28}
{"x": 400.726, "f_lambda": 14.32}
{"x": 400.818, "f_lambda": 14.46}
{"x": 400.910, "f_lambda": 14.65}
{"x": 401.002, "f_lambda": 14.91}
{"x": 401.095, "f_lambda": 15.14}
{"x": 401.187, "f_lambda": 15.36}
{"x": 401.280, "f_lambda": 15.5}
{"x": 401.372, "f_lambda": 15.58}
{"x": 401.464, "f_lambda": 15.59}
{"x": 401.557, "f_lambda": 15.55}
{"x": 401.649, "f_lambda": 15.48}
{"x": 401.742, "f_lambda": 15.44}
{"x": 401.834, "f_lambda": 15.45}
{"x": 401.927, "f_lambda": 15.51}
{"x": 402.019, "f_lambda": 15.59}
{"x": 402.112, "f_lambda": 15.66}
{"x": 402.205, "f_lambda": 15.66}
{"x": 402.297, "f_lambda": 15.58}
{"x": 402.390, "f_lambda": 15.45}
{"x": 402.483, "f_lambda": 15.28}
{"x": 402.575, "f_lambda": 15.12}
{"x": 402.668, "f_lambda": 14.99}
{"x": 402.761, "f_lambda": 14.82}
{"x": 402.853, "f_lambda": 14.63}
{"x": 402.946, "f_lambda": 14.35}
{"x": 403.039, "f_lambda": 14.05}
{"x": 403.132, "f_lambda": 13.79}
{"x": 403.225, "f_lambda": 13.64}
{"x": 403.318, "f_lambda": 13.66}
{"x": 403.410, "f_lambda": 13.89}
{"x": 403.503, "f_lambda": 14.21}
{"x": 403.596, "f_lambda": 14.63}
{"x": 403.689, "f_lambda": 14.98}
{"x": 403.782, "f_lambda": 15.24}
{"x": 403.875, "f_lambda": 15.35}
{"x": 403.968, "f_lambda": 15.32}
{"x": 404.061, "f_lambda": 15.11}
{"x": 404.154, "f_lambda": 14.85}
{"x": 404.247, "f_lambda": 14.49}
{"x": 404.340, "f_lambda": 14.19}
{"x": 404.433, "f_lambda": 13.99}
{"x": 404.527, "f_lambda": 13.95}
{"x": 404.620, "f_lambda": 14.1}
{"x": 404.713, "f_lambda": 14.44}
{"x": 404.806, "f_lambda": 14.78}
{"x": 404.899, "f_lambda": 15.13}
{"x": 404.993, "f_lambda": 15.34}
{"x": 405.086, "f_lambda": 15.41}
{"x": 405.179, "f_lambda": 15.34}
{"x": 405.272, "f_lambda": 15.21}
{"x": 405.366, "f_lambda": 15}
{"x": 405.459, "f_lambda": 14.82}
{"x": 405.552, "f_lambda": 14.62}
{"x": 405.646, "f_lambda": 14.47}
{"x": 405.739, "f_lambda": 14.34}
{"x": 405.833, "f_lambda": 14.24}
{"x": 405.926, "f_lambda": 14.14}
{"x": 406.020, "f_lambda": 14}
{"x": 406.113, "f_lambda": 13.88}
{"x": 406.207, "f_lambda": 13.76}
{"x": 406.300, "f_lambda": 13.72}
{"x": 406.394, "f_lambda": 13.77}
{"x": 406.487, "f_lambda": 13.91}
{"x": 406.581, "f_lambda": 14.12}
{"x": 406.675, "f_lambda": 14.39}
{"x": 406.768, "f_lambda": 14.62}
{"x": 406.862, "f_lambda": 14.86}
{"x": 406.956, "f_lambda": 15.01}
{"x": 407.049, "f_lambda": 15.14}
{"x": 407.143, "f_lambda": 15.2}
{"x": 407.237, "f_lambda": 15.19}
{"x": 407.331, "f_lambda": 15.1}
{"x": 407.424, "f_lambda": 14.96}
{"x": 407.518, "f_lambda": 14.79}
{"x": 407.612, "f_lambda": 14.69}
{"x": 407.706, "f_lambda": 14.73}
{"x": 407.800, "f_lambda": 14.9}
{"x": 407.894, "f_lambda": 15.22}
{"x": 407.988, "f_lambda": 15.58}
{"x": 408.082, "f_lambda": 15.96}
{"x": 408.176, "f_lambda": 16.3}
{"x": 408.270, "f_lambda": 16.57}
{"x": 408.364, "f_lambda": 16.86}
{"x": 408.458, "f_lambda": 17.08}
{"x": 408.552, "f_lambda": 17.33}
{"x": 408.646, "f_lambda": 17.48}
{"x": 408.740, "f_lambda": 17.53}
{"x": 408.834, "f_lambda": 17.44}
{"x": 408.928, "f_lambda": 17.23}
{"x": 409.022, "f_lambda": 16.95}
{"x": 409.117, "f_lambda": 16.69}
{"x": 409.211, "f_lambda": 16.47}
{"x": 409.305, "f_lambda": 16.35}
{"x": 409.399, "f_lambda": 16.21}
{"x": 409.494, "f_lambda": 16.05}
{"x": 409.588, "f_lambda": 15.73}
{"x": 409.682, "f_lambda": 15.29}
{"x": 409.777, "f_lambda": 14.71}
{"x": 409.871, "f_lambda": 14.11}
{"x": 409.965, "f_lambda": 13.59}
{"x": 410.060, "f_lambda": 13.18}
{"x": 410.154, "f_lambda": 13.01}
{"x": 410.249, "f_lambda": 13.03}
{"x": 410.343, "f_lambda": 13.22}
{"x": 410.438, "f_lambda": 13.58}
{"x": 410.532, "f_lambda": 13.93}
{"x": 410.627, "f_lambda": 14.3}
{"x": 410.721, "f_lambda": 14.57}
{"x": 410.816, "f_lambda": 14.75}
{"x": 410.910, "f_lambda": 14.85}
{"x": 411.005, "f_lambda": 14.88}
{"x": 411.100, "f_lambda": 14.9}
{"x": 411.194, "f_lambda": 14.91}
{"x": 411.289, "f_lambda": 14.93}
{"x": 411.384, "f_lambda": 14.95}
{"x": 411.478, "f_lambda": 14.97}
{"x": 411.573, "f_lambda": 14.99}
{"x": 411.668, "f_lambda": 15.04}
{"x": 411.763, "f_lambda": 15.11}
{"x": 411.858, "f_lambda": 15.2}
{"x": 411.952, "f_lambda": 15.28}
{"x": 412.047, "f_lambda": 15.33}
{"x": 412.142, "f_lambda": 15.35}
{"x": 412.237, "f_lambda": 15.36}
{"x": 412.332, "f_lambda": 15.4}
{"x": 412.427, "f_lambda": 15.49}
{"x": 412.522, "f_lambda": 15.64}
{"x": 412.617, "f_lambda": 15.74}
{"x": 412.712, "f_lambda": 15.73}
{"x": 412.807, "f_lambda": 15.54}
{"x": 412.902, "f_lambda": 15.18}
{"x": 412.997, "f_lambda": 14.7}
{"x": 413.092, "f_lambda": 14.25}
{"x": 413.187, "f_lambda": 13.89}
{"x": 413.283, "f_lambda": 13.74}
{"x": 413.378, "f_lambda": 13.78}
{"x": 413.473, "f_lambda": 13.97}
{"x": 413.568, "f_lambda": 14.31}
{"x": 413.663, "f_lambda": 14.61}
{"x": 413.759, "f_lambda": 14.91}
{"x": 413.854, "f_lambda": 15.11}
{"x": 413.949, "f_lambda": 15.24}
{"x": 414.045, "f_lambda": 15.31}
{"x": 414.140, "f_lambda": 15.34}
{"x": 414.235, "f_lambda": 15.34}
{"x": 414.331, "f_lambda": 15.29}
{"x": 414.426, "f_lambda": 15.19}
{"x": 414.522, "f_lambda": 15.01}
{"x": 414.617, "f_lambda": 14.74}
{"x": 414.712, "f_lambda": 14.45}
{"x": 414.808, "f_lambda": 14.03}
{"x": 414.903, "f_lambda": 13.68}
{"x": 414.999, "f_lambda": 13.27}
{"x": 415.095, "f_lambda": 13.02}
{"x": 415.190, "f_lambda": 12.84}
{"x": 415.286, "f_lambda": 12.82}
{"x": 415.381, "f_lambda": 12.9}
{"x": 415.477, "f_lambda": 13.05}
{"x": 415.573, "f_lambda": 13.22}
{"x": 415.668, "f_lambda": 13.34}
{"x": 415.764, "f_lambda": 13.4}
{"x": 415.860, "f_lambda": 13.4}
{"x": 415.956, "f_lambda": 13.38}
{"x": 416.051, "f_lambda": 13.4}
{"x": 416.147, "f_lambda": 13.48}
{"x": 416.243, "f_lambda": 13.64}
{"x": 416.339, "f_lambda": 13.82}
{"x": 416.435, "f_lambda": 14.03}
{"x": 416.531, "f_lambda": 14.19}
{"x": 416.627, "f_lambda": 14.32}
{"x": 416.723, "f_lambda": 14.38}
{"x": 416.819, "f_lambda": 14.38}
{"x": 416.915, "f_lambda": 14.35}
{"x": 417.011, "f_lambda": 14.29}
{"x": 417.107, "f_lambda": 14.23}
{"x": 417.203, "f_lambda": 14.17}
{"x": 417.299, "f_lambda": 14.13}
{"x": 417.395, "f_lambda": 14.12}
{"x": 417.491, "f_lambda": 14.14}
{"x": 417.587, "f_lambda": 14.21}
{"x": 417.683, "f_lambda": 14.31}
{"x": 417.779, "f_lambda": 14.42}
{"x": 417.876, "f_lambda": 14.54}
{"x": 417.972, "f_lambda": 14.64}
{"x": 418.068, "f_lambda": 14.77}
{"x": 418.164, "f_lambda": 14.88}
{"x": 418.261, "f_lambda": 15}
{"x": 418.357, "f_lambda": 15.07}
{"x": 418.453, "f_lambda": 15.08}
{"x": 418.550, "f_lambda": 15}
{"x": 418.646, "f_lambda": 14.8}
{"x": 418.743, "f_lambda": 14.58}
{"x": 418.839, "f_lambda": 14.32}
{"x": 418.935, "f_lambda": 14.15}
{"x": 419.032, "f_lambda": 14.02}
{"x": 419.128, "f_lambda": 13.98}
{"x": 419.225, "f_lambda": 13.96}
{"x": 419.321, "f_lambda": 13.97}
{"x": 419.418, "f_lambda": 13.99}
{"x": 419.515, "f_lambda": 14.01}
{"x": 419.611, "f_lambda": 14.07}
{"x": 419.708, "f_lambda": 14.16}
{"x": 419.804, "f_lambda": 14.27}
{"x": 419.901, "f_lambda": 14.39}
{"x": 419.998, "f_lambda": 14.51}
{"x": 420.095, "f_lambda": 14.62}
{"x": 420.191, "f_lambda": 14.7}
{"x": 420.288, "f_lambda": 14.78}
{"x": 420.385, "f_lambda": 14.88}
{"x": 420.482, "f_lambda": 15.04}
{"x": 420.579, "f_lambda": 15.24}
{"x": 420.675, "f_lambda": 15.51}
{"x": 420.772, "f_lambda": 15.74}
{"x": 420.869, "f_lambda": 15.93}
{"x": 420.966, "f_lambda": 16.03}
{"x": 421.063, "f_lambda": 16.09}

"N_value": 417.876 nm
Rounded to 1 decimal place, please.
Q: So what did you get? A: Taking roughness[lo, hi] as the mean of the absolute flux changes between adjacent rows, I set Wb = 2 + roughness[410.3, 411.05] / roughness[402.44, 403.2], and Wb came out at 3.1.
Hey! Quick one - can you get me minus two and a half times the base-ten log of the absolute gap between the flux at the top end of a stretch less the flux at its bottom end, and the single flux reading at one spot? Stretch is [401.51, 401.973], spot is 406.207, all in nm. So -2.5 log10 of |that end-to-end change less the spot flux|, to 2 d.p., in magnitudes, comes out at -2.85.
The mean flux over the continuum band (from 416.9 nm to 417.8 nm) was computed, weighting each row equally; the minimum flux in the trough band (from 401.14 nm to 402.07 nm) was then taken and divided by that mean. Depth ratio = 1.08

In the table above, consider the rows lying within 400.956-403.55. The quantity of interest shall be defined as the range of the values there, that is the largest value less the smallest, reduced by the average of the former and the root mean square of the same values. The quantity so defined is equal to -6.5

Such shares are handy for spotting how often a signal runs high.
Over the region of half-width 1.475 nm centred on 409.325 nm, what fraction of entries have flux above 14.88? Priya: 0.6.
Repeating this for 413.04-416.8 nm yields 0.2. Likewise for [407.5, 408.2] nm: 0.6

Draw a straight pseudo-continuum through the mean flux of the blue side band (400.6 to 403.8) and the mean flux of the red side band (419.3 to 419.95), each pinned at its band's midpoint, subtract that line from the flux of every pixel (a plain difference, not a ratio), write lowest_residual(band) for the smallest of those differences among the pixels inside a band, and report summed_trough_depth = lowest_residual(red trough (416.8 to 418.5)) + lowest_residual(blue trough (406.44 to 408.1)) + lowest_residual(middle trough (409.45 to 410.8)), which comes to -2.5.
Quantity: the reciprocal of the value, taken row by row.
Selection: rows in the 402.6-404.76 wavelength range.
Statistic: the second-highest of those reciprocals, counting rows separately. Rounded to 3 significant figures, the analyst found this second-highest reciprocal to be 0.0732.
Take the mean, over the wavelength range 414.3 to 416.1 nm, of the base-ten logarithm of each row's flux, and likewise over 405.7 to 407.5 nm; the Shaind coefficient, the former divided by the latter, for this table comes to 0.980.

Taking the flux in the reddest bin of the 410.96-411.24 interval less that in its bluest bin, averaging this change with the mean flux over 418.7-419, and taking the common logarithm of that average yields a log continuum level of 0.857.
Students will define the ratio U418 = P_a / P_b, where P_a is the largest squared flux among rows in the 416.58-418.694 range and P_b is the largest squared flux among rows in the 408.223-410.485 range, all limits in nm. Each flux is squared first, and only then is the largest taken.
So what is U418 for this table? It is 0.74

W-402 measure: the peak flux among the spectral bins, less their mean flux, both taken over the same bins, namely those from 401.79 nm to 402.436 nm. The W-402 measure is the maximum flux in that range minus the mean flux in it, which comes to 0.1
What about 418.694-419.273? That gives 0.4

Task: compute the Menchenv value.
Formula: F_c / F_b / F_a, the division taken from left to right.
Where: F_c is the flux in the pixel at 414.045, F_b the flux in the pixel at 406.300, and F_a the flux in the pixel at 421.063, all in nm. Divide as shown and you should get 0.0694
